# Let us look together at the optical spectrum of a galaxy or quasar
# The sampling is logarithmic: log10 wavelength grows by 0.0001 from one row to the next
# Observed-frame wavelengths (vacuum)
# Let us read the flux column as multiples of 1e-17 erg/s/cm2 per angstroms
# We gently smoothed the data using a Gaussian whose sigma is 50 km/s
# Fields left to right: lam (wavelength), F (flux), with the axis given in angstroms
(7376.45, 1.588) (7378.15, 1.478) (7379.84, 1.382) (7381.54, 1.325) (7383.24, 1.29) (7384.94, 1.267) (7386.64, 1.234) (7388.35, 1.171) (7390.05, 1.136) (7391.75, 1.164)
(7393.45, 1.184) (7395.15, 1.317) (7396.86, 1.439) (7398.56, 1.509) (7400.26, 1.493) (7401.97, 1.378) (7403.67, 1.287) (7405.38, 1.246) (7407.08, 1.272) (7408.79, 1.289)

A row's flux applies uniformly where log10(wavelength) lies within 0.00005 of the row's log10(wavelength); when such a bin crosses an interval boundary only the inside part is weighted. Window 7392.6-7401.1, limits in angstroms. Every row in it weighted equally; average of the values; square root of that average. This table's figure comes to 1.18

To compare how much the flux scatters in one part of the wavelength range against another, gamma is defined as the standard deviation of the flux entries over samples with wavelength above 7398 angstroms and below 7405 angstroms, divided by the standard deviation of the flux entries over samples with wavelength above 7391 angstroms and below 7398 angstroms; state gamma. 0.81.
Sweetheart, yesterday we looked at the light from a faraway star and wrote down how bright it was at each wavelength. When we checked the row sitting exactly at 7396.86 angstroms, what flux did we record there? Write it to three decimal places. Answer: 1.439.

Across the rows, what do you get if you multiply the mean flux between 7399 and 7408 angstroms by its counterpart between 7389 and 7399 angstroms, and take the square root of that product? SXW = 1.31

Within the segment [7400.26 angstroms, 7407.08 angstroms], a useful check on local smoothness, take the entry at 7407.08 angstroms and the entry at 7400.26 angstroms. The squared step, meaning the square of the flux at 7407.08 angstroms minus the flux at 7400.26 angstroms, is 0.05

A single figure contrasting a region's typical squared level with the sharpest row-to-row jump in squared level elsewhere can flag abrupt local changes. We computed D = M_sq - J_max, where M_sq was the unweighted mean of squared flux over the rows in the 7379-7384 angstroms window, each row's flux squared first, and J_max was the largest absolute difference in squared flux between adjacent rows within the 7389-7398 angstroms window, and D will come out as 1.44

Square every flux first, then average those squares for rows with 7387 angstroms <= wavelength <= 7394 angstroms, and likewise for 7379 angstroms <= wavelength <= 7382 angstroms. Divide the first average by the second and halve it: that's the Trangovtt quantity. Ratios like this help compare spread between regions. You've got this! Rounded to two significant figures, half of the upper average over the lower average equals 0.37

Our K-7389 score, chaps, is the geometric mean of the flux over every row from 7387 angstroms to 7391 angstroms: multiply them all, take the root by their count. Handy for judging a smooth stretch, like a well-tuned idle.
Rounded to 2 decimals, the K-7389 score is 1.15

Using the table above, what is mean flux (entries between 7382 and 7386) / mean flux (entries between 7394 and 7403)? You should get 0.90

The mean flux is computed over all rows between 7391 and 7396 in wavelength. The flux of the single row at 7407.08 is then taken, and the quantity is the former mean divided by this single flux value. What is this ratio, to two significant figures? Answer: 0.96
